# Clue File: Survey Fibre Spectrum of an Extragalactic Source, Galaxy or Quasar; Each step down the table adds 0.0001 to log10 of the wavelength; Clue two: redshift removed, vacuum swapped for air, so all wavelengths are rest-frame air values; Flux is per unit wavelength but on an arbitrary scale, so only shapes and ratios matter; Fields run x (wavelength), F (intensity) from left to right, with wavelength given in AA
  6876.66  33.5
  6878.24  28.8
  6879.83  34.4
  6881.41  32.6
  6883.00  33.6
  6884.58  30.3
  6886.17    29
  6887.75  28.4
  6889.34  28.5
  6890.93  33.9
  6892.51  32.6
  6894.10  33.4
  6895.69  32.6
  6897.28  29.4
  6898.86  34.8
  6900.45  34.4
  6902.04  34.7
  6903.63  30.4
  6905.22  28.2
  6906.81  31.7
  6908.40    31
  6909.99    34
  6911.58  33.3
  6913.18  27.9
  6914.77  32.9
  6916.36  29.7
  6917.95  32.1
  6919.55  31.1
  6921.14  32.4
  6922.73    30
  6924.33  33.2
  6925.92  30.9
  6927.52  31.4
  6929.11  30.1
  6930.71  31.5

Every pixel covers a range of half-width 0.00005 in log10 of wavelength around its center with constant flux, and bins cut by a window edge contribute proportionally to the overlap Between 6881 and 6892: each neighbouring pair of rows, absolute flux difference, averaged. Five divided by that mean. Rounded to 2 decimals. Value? 2.56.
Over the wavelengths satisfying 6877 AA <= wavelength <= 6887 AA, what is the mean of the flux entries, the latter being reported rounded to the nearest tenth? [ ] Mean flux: 31.5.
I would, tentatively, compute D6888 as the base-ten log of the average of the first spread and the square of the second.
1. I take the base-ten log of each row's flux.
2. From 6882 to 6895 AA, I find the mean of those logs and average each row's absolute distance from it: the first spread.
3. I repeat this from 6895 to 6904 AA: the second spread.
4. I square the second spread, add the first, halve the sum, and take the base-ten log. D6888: -1.81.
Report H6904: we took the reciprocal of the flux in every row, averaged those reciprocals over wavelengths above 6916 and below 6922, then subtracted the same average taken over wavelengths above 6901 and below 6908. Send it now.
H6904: -0.0002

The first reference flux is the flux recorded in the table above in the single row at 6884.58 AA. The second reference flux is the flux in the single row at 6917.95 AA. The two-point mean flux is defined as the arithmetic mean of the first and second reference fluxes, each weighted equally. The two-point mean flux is 31.2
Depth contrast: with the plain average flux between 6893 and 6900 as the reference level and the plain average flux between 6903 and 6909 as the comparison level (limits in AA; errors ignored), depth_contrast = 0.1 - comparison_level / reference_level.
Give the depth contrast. -0.83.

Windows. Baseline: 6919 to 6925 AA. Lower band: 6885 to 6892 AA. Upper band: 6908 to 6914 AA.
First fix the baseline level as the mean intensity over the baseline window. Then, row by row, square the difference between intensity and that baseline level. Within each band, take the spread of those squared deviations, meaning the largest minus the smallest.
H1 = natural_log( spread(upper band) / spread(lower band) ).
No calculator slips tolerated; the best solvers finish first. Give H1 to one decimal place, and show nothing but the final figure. 0.9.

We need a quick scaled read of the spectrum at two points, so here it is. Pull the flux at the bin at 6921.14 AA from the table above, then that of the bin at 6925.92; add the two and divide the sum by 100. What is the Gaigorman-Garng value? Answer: 0.633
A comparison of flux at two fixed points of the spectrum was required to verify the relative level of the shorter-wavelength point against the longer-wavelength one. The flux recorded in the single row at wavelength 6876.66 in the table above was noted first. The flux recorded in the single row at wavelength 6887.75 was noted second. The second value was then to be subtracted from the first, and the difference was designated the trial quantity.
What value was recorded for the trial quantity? 5.1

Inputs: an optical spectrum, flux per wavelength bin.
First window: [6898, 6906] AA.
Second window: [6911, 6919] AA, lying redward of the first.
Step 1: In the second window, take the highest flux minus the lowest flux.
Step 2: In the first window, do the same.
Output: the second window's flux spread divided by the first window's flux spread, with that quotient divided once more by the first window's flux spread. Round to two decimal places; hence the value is 0.12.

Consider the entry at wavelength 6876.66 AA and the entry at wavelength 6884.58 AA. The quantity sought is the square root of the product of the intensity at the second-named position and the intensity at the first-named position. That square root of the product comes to 31.9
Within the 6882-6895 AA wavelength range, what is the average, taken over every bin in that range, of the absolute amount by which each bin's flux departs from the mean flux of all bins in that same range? 2.2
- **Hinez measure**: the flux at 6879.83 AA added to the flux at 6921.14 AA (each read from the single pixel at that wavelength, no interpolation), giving 67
